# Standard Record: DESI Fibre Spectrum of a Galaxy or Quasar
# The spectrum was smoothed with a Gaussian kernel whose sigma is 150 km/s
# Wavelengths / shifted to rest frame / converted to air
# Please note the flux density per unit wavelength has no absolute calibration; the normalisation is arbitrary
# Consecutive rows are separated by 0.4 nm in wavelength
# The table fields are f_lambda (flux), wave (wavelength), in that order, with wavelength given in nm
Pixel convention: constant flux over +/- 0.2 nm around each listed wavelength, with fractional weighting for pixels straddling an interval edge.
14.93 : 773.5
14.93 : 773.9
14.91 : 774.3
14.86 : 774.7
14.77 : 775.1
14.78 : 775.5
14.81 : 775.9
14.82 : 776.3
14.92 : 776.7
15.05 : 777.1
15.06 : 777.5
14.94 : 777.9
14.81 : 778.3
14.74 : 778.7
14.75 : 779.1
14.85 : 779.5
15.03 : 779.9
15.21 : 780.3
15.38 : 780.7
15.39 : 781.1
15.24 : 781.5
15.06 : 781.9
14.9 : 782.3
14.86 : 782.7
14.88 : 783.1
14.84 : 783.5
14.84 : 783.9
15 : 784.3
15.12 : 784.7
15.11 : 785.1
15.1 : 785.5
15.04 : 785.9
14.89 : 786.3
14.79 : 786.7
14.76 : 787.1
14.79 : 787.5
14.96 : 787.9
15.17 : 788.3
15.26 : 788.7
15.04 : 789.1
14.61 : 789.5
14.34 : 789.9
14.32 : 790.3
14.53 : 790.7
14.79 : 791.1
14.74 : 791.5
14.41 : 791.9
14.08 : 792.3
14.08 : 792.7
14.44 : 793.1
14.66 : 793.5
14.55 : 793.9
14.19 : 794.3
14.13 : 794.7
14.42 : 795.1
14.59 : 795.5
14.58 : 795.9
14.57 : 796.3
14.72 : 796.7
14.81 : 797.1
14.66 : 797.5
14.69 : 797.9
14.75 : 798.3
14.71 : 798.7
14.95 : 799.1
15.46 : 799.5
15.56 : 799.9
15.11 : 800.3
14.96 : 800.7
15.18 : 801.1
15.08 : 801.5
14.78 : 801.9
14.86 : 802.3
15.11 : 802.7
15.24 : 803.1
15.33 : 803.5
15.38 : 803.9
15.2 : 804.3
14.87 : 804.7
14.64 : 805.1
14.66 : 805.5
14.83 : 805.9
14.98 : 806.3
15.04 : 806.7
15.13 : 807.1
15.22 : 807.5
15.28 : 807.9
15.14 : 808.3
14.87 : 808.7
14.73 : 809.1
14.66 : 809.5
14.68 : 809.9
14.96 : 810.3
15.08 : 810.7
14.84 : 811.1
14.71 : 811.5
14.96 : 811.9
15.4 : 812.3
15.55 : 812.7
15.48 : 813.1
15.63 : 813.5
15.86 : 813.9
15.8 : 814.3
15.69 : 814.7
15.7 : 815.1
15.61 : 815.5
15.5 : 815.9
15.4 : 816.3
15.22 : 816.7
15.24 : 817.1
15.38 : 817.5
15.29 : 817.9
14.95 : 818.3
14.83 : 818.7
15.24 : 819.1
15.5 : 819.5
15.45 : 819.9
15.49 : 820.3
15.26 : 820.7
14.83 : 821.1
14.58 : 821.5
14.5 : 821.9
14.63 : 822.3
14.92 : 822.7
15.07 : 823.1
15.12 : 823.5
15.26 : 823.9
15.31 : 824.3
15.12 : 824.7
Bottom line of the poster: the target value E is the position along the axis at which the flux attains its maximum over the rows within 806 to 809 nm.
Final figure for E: 807.9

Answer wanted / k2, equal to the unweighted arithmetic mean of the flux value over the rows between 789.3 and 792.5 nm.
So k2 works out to 14.5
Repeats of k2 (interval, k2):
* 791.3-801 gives 14.7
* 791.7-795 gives 14.3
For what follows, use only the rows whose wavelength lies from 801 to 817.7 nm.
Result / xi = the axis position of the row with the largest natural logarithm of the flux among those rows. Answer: 813.9 nm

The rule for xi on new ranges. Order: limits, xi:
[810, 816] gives 813.9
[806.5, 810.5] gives 807.9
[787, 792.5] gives 788.7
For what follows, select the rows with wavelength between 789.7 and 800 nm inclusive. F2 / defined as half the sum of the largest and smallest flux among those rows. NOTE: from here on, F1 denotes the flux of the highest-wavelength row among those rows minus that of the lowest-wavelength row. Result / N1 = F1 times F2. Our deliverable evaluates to 18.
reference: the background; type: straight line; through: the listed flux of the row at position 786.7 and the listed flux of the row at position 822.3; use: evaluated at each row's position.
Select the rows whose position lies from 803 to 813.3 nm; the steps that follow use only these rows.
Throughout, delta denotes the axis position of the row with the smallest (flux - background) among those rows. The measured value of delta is 805.1 nm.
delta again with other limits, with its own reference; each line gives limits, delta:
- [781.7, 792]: 790.3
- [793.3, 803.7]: 794.7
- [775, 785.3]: 778.7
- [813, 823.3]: 821.9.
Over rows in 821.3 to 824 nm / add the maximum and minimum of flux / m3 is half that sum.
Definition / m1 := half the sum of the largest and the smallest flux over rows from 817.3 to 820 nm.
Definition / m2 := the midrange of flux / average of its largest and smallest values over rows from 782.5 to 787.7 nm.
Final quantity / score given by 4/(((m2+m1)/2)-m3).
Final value 23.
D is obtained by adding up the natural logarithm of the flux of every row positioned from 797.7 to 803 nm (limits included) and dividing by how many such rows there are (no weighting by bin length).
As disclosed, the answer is 2.71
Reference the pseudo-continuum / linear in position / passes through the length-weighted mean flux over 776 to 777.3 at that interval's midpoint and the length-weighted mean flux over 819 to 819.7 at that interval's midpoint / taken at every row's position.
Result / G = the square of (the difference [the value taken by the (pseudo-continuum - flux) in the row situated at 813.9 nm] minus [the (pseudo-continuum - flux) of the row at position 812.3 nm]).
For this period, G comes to 0.20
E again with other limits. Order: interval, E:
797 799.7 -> 799.5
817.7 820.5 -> 819.5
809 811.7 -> 810.7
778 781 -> 780.7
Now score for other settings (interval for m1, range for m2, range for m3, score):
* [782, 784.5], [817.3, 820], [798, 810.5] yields -70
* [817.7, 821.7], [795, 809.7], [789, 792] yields 12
